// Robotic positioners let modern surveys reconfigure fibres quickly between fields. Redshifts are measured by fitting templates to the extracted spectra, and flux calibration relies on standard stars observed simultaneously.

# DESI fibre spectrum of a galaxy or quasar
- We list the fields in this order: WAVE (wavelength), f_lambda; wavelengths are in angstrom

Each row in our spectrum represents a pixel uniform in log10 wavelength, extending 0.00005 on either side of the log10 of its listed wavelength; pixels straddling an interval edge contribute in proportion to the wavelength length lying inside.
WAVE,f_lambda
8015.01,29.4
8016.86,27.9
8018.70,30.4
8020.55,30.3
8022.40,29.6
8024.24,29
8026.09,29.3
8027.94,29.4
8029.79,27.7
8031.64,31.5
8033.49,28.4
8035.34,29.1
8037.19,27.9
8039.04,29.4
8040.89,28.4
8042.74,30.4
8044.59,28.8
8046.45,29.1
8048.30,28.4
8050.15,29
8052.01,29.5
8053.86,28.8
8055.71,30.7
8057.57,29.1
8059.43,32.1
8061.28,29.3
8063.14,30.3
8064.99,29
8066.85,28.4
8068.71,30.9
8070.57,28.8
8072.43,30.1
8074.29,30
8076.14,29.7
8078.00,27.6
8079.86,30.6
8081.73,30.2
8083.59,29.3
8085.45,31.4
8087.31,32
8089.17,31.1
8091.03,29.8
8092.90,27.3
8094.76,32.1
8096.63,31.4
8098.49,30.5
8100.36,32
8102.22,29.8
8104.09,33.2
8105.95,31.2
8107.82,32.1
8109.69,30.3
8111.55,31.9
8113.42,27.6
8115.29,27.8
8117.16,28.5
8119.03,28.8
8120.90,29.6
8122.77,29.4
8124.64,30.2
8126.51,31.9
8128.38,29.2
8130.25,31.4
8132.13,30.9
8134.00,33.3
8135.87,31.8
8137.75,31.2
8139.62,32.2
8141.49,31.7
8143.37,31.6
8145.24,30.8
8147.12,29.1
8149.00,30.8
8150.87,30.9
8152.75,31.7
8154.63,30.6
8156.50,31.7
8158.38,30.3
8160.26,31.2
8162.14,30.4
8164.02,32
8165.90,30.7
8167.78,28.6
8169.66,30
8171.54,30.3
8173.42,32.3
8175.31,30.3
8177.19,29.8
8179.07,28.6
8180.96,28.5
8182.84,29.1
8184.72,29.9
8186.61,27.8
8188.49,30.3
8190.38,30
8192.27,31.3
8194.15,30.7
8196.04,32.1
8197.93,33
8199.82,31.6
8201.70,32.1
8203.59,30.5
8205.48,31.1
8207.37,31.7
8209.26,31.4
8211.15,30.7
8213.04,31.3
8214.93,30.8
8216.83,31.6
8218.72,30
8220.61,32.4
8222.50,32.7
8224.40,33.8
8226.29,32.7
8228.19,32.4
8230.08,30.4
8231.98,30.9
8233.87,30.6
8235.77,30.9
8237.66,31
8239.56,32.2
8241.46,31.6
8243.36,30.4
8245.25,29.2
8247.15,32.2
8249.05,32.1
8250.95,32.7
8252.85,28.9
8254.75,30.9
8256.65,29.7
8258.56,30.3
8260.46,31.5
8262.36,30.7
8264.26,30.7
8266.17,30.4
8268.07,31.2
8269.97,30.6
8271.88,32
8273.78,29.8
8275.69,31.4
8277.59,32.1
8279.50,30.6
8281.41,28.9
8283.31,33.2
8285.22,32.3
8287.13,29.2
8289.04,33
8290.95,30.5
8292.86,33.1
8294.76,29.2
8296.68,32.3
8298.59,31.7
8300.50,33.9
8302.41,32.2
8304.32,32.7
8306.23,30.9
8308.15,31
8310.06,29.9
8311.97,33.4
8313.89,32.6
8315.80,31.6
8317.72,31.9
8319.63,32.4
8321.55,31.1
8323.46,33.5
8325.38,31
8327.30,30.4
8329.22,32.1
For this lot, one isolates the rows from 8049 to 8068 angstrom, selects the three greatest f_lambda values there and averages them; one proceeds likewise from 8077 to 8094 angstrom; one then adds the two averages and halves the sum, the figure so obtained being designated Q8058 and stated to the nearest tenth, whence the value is 31.3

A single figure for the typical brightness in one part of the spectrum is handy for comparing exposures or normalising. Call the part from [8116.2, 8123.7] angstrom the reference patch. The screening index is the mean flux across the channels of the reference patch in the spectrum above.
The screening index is 29.1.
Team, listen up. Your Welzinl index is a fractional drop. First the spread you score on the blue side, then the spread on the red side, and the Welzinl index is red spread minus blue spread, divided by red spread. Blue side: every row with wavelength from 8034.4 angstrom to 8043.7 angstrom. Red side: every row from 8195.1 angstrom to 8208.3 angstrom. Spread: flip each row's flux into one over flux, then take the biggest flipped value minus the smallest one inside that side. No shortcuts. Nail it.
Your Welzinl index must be -0.2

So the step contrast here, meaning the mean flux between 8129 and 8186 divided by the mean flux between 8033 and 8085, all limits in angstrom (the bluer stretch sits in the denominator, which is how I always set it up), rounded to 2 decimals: 1.04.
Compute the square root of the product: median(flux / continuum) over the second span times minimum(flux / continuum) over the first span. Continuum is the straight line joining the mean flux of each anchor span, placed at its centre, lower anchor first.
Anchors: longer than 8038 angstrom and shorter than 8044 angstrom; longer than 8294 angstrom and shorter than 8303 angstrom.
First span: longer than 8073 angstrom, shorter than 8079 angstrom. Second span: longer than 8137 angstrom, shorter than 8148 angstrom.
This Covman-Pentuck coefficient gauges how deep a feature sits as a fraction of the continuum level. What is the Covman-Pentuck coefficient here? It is 0.980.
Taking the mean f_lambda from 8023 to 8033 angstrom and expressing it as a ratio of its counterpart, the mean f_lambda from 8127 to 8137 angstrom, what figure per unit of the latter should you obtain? 0.94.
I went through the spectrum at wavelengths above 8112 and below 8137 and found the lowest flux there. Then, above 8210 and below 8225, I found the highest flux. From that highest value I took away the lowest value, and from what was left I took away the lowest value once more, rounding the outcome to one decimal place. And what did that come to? -21.4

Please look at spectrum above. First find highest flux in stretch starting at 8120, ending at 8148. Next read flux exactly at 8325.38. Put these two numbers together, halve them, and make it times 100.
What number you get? 3215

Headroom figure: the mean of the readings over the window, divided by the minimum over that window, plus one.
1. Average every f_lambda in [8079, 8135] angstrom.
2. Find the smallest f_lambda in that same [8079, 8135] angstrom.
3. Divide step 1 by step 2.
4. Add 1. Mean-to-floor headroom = 2.12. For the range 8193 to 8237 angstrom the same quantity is 2.05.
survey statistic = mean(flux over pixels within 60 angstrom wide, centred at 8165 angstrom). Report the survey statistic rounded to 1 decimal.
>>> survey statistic 30.5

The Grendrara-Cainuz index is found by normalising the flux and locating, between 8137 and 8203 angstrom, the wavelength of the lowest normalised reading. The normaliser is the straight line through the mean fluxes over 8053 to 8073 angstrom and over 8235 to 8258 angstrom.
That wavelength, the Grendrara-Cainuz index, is 8186.61 angstrom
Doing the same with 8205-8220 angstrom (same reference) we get 8218.72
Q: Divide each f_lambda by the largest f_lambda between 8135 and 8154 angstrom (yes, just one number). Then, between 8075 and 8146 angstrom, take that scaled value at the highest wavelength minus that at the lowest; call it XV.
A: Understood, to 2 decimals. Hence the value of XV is 0.03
